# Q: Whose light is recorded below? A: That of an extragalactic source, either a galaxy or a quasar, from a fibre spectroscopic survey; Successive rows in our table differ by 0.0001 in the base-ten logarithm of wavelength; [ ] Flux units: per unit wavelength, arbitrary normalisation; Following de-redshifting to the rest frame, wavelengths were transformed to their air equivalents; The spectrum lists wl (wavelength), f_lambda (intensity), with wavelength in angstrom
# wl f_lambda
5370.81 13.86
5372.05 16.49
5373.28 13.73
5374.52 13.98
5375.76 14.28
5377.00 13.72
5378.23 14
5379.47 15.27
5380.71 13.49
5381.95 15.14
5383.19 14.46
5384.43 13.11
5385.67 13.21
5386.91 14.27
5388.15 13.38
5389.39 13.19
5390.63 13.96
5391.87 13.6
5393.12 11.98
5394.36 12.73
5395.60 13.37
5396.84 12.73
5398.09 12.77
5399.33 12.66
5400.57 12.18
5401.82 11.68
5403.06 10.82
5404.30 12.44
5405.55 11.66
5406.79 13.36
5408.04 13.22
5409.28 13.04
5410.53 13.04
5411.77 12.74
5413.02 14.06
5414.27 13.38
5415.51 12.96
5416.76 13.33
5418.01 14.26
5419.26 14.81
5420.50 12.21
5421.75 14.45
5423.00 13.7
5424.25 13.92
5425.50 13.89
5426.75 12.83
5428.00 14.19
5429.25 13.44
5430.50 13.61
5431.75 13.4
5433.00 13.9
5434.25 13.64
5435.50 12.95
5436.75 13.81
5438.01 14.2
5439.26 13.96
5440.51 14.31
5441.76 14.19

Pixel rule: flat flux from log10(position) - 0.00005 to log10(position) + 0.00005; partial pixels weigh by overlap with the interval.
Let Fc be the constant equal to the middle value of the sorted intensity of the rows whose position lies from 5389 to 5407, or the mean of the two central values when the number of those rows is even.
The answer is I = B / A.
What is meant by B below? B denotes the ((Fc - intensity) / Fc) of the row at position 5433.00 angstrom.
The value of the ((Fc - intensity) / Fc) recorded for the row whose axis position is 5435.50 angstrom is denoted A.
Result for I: 5.3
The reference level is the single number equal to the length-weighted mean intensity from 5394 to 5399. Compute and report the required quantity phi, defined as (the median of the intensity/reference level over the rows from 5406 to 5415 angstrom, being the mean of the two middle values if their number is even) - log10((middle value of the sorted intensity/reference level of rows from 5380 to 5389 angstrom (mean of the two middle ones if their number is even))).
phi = 1.01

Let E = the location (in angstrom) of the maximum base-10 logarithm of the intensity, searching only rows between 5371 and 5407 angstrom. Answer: 5372.05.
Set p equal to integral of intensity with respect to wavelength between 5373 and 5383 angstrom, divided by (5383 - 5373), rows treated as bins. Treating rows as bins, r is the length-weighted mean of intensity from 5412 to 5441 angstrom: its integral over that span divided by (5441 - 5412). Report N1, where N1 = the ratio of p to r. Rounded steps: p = 14.2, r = 13.7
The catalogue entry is 1.04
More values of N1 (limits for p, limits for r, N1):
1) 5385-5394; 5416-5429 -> 0.97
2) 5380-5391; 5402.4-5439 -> 1.03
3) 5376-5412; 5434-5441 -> 0.95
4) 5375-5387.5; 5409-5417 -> 1.07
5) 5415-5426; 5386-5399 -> 1.04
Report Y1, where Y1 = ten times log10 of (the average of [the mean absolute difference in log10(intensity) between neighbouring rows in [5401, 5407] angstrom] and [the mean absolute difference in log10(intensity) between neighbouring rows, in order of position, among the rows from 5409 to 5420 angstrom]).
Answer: -15.0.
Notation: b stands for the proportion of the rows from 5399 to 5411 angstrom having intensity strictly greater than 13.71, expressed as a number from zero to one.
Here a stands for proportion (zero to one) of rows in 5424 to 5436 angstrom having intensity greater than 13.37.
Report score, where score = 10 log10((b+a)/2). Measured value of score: -4.0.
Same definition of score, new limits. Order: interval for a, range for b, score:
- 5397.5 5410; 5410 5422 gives -7.0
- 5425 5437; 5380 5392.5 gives -2.2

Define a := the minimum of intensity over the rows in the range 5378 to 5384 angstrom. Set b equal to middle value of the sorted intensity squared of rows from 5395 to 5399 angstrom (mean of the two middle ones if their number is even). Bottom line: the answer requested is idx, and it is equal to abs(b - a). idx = 150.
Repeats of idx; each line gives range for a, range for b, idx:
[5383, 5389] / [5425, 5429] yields 180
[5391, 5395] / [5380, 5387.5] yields 181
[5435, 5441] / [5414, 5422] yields 166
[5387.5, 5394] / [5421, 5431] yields 178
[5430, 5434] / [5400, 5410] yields 138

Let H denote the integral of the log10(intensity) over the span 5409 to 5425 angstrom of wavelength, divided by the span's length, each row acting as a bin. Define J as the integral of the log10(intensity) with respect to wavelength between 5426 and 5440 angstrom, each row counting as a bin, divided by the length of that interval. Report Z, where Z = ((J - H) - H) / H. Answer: -1.00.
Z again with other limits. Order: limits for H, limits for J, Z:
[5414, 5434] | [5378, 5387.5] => -0.99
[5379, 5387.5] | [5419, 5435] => -1.01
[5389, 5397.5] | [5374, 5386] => -0.97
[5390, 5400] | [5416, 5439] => -0.98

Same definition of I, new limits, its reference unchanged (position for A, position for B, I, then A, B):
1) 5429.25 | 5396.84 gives 0.0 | -0.06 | 0.00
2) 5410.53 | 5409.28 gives 1.0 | -0.02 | -0.02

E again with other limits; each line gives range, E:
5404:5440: 5419.26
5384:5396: 5386.91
